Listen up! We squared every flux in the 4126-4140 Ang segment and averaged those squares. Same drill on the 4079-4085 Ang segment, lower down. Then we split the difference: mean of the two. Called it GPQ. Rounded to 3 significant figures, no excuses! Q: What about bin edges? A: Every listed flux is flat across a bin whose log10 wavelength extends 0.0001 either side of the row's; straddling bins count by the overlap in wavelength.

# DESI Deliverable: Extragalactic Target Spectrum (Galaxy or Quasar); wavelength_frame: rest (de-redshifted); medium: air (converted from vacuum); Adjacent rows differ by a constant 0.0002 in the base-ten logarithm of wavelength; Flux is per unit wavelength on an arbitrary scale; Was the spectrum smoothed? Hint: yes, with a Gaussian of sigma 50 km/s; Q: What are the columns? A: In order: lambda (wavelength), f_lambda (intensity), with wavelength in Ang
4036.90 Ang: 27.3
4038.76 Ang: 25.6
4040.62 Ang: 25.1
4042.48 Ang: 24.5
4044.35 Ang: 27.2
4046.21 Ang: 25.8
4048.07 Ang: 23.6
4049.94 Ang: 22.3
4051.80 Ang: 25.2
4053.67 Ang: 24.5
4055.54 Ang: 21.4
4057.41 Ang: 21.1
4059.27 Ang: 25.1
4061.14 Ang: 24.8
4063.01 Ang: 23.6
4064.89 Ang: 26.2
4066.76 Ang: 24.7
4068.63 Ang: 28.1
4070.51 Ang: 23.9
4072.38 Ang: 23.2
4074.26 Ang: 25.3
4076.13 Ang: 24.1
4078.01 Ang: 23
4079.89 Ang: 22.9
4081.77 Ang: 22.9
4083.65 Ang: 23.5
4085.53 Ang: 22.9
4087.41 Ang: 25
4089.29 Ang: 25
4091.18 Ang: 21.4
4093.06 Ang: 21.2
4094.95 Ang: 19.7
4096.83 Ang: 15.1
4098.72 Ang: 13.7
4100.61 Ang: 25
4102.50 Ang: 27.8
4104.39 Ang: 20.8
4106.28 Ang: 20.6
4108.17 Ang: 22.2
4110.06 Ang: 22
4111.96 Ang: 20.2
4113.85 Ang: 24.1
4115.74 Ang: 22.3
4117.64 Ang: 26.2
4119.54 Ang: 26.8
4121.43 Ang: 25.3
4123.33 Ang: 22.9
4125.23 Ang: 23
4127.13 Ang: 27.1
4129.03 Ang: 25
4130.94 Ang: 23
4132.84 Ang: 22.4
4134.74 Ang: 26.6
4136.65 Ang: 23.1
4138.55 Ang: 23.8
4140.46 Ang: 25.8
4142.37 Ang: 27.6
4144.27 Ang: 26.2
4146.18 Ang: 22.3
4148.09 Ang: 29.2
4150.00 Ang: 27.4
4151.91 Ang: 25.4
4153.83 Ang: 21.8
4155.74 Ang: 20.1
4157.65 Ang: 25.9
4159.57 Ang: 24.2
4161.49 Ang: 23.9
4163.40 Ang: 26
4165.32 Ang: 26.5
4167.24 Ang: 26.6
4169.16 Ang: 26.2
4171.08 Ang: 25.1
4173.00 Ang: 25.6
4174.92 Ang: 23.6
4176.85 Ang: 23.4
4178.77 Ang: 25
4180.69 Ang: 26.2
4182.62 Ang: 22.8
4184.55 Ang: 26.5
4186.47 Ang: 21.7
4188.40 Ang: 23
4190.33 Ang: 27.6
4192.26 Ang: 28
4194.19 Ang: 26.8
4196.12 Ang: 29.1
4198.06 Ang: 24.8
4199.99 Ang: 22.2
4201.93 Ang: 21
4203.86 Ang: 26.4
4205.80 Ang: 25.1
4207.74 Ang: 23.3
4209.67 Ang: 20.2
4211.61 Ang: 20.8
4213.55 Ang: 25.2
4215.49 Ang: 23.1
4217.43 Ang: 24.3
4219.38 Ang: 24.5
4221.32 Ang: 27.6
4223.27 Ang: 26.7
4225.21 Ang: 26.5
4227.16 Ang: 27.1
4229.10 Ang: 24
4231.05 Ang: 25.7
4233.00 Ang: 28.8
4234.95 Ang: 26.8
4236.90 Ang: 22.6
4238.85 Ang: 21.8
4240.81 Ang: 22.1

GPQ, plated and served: 567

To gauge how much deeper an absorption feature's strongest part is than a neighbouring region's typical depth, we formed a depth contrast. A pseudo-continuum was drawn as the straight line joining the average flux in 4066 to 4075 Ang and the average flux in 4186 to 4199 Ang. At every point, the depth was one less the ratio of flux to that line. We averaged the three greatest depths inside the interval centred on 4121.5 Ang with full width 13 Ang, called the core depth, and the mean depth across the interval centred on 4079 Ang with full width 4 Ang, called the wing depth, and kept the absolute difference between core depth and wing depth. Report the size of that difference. 0.02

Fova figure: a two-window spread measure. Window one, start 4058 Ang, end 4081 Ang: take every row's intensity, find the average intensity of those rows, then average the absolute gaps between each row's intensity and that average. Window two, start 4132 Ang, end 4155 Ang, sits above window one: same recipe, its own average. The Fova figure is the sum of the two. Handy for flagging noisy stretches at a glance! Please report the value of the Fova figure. 3.2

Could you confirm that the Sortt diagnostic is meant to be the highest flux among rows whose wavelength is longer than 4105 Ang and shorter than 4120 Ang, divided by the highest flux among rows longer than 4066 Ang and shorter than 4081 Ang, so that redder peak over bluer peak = 0.95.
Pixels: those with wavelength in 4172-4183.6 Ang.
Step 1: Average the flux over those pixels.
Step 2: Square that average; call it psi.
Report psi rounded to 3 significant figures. 597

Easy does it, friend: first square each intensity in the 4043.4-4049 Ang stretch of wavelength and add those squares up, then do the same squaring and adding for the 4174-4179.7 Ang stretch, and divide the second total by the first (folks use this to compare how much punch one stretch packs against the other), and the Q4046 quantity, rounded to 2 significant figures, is 0.88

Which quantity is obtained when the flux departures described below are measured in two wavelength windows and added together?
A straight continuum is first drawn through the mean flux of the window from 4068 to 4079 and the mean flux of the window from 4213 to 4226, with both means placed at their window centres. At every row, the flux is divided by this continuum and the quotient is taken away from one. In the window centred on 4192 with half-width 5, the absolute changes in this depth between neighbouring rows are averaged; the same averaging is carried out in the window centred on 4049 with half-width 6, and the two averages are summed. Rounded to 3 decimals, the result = 0.154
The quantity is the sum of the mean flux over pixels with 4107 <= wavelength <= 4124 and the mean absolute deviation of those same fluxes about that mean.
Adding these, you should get 25.4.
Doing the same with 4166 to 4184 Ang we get 26.1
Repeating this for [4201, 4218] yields 25.0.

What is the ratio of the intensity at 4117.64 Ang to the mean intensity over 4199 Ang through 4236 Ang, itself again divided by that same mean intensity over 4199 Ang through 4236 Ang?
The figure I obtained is 0.0429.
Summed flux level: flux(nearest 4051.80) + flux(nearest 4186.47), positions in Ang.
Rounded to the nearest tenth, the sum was 46.9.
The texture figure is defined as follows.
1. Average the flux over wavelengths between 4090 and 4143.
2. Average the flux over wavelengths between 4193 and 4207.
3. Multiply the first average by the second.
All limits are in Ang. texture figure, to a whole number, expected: 577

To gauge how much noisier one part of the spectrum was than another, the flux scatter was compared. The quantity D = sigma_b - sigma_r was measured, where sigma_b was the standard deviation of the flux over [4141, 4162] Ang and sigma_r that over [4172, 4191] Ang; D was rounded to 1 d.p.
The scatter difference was 0.8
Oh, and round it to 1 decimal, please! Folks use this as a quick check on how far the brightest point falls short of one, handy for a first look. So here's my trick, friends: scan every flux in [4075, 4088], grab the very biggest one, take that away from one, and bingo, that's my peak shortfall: -24.0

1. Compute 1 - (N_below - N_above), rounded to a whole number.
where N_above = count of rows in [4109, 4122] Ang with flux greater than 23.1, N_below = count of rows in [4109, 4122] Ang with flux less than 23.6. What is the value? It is 2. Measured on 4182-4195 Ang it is 2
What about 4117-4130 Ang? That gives 4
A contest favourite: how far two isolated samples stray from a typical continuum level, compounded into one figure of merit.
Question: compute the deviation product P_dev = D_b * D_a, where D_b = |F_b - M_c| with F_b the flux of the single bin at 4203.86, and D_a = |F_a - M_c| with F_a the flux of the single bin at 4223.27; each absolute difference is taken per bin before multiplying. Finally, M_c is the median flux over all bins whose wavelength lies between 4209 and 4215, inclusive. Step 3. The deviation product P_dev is 33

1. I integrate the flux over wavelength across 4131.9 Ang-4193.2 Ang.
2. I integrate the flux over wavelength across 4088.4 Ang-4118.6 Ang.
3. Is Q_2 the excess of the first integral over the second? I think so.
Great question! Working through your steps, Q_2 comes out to 876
